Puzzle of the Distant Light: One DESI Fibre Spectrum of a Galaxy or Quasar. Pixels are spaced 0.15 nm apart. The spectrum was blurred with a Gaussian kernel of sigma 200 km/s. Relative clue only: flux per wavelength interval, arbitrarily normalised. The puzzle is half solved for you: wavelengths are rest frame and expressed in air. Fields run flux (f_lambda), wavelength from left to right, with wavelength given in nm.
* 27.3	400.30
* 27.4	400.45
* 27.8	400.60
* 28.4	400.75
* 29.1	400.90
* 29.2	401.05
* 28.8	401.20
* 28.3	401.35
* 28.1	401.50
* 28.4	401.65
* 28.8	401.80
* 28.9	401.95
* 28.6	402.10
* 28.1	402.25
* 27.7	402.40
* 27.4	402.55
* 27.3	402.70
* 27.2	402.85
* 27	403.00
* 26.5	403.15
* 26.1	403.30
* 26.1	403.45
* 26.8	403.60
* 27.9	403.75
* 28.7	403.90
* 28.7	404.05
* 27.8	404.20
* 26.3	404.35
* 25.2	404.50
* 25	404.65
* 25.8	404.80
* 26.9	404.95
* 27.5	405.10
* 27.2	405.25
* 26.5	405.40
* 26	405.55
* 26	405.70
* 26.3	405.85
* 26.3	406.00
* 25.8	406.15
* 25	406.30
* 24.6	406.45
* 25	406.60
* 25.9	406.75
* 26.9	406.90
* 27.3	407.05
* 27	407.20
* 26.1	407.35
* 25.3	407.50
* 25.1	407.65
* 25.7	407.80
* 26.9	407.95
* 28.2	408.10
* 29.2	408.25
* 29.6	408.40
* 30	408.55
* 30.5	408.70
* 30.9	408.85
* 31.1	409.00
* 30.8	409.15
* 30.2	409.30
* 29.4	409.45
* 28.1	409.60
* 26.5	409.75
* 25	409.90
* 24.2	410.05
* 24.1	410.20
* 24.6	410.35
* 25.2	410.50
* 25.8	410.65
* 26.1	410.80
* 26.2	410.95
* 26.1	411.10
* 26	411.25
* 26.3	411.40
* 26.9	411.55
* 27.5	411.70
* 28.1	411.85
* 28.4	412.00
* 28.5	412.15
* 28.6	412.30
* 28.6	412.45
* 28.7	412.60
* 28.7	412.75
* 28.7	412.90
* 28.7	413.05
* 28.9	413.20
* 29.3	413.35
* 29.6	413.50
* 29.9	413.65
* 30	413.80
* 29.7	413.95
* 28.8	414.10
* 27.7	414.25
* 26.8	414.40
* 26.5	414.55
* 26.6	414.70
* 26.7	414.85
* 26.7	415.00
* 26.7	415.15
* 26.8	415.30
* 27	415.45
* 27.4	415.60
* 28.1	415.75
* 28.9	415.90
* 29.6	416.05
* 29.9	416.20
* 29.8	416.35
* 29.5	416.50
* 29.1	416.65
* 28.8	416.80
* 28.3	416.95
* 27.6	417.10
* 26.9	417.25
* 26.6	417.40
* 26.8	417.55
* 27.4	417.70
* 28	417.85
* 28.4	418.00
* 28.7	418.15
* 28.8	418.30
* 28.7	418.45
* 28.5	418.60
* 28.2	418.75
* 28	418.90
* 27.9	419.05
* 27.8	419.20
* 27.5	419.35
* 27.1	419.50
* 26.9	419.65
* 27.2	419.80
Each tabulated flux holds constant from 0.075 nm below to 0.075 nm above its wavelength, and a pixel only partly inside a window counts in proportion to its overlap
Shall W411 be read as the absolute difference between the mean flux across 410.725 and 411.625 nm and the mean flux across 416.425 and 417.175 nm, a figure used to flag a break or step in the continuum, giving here 2.4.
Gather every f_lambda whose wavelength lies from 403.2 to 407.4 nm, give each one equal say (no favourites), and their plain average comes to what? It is 26.5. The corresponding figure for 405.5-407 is 25.8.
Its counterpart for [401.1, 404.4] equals 27.7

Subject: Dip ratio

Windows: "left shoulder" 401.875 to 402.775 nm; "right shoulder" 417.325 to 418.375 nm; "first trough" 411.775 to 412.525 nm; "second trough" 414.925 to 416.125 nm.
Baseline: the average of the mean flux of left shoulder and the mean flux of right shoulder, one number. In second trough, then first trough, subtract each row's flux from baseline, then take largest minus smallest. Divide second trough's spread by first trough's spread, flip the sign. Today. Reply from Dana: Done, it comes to -5.8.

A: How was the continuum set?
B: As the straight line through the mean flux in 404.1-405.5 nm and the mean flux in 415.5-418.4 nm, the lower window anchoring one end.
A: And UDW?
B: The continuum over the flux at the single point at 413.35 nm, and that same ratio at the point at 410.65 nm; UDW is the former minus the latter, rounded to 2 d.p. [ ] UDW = -0.11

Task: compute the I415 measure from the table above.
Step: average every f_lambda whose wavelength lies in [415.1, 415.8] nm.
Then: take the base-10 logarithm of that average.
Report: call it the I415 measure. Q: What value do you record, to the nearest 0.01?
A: 1.43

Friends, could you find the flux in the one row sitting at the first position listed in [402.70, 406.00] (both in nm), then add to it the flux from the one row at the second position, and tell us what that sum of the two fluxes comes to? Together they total 53.6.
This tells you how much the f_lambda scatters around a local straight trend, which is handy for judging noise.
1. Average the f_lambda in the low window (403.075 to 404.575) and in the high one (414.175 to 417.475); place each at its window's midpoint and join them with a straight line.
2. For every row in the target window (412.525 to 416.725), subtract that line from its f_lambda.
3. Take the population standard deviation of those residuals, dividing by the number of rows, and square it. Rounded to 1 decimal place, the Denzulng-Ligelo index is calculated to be 1.5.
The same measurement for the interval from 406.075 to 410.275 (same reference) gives 4.9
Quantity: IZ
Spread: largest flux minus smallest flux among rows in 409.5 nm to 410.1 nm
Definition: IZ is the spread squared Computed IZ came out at 15.2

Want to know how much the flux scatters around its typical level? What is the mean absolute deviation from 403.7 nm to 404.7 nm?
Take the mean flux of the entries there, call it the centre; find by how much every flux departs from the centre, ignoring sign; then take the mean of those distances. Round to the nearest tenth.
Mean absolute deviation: 1.4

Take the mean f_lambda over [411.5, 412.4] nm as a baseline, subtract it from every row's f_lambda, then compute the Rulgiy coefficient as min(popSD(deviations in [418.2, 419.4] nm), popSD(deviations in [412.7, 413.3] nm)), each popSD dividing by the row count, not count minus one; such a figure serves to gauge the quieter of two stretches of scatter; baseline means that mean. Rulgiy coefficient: 0.09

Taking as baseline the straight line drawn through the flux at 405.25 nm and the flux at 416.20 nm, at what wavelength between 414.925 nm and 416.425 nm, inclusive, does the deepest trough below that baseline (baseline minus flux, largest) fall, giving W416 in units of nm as 415.15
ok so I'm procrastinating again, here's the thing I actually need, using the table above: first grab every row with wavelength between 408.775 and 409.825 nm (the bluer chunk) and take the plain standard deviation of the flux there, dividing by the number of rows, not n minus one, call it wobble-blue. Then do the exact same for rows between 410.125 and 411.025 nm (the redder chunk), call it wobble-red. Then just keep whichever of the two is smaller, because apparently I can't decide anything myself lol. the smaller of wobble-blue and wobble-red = 0.78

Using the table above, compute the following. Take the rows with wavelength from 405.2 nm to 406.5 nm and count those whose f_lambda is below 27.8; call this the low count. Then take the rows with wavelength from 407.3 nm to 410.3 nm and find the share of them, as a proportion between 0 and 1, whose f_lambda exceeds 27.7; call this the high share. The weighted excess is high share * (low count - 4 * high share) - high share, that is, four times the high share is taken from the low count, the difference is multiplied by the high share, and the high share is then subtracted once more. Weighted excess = 3.2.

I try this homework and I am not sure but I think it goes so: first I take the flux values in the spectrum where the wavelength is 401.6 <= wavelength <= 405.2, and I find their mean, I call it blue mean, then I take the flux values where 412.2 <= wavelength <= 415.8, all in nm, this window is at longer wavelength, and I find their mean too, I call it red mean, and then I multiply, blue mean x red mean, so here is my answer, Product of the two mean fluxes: 767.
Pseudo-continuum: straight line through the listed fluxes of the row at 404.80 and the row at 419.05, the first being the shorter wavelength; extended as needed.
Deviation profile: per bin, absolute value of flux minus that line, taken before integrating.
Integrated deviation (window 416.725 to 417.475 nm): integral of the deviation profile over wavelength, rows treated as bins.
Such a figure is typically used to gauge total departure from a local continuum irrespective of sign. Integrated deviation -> 0.56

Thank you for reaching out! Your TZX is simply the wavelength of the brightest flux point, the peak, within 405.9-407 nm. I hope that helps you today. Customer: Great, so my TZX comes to 406.90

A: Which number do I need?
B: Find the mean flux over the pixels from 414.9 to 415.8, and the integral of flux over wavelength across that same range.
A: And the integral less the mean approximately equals -2.71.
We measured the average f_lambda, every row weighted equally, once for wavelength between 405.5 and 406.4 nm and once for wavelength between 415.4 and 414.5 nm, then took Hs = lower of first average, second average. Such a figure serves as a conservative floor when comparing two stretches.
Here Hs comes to 25.9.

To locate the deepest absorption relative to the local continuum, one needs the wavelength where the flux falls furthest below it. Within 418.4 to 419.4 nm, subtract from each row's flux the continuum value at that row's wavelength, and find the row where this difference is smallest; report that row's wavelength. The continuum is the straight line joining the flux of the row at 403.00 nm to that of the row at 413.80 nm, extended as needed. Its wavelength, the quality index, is 419.35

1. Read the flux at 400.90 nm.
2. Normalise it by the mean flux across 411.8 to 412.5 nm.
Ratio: 1.02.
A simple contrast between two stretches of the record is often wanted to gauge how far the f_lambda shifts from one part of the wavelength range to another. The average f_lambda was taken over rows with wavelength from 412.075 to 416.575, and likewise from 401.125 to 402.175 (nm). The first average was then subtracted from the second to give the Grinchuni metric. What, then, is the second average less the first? 0.2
